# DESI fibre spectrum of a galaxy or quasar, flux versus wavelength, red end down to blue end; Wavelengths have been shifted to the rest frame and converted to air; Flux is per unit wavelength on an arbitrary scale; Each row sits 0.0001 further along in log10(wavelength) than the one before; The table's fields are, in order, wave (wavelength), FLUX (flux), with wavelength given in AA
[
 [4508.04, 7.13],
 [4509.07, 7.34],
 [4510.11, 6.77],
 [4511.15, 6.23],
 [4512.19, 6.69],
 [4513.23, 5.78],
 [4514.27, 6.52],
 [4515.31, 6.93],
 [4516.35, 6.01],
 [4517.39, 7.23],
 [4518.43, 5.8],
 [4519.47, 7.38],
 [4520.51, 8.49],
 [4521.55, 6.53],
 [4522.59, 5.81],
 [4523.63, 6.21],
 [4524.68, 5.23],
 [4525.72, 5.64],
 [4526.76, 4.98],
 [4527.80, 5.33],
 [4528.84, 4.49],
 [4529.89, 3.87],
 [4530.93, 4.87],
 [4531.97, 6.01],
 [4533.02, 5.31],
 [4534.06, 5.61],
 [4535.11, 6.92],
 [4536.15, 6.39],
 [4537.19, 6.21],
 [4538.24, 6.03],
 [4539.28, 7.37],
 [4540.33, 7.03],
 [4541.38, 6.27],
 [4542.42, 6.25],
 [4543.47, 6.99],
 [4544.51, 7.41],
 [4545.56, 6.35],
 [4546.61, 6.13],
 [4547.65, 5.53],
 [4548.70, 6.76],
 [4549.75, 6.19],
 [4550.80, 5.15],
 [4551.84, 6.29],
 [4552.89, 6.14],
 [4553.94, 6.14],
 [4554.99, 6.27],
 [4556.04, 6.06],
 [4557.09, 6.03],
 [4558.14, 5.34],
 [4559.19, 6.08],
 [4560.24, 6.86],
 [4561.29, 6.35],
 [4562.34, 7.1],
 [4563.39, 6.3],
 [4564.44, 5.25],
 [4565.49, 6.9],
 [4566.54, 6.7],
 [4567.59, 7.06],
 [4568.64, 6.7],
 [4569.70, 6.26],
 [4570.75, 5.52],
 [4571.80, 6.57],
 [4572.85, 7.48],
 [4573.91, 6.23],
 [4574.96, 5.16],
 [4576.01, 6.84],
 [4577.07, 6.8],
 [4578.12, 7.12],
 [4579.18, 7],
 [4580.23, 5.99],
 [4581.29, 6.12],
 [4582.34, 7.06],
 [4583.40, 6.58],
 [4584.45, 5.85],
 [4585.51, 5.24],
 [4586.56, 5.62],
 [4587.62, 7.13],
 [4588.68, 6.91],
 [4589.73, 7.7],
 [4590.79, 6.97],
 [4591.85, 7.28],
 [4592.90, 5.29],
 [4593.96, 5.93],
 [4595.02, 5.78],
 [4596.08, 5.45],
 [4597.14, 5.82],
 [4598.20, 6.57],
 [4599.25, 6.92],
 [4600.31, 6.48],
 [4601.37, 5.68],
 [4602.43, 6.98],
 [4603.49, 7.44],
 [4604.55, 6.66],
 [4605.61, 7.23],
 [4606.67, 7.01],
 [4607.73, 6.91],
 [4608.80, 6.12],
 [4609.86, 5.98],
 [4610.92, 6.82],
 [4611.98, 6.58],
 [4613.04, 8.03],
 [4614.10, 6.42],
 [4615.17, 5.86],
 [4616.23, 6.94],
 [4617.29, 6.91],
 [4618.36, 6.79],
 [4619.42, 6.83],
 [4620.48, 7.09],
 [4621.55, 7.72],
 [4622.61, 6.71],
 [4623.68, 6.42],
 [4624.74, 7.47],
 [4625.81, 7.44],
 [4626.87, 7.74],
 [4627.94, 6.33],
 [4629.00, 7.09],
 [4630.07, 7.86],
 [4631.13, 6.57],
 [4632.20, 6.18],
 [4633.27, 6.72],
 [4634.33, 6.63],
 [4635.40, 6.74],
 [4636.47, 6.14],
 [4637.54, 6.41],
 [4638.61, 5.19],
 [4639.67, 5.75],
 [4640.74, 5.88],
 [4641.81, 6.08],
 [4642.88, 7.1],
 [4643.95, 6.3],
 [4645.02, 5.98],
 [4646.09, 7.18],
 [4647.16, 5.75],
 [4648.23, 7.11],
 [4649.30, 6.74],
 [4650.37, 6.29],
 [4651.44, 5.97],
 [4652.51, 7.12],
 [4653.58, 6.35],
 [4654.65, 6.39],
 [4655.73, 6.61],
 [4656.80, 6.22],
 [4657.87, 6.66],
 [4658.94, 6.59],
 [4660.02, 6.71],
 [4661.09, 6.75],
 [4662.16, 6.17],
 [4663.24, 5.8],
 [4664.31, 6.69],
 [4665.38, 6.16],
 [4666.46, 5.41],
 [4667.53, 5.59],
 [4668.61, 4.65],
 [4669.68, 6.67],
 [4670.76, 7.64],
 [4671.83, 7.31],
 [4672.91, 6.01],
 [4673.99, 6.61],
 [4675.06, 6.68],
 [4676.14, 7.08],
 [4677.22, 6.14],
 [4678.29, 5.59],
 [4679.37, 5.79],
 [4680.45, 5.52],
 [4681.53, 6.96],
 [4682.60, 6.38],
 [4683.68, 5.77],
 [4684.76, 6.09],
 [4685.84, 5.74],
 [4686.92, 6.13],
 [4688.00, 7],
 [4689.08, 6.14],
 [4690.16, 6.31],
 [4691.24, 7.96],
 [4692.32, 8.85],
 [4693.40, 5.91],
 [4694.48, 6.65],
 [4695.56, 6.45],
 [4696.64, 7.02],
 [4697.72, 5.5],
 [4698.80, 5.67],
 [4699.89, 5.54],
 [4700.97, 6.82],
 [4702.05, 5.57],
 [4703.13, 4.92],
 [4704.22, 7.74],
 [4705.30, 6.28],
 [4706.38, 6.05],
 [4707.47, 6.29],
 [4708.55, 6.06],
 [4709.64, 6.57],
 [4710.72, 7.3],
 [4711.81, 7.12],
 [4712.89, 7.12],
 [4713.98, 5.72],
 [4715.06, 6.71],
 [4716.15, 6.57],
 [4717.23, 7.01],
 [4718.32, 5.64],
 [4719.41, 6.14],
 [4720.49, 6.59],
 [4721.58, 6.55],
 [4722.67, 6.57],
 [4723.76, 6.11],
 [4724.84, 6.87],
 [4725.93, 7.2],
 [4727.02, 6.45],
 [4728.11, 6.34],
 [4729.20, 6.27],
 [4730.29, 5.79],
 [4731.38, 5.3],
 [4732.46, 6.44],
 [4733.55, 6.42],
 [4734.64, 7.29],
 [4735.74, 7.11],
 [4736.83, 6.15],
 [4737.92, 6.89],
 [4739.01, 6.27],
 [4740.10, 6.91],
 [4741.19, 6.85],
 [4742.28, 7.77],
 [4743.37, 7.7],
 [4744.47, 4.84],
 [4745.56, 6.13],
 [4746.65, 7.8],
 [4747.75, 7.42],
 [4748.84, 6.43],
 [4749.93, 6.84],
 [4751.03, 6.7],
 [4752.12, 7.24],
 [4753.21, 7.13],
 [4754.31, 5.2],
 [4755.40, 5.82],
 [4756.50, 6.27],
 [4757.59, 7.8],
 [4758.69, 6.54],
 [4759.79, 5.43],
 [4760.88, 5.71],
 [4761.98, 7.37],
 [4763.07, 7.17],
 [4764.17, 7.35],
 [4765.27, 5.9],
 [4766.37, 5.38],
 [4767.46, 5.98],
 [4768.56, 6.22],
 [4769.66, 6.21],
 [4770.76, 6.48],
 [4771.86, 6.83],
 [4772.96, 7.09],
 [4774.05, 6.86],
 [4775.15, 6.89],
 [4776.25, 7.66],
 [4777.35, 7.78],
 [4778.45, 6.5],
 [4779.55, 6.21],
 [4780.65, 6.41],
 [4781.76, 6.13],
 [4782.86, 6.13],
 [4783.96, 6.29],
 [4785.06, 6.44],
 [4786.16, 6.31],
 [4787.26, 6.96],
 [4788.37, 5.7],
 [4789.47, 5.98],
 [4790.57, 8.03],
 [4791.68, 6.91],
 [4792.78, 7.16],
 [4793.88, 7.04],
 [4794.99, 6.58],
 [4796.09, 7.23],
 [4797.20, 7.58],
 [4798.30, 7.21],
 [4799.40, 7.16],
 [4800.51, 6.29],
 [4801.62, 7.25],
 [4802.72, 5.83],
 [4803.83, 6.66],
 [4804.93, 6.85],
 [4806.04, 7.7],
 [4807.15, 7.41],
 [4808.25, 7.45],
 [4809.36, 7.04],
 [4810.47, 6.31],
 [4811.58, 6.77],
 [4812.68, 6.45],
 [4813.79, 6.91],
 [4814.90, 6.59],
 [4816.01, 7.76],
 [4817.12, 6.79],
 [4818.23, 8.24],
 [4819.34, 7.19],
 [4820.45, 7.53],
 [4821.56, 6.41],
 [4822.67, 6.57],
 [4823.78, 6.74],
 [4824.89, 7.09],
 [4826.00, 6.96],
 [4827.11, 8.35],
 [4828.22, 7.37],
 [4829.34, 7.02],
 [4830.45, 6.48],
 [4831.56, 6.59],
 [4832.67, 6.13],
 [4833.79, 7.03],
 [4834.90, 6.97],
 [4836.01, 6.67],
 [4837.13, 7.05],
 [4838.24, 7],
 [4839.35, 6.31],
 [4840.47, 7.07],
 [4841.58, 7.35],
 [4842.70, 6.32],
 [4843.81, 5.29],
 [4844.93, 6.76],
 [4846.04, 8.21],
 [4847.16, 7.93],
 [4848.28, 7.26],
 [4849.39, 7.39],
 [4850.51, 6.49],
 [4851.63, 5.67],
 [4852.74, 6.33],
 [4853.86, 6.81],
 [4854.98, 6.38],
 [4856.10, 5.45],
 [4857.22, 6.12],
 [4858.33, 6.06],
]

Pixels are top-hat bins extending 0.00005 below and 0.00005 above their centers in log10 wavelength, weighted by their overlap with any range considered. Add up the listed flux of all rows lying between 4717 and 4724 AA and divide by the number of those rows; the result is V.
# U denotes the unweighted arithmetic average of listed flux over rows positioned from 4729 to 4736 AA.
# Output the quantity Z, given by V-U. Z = 0.0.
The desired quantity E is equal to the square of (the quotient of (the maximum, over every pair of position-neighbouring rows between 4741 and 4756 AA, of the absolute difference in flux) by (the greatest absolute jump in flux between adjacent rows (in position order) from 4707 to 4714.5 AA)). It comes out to 4.2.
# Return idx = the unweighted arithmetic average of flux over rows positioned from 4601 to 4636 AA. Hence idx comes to 6.85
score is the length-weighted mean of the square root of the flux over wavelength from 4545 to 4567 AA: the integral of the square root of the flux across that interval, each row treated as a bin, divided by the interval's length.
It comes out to 2.48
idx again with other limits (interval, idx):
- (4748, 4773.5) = 6.48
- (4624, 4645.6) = 6.58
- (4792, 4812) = 6.97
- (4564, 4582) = 6.45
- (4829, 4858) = 6.70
